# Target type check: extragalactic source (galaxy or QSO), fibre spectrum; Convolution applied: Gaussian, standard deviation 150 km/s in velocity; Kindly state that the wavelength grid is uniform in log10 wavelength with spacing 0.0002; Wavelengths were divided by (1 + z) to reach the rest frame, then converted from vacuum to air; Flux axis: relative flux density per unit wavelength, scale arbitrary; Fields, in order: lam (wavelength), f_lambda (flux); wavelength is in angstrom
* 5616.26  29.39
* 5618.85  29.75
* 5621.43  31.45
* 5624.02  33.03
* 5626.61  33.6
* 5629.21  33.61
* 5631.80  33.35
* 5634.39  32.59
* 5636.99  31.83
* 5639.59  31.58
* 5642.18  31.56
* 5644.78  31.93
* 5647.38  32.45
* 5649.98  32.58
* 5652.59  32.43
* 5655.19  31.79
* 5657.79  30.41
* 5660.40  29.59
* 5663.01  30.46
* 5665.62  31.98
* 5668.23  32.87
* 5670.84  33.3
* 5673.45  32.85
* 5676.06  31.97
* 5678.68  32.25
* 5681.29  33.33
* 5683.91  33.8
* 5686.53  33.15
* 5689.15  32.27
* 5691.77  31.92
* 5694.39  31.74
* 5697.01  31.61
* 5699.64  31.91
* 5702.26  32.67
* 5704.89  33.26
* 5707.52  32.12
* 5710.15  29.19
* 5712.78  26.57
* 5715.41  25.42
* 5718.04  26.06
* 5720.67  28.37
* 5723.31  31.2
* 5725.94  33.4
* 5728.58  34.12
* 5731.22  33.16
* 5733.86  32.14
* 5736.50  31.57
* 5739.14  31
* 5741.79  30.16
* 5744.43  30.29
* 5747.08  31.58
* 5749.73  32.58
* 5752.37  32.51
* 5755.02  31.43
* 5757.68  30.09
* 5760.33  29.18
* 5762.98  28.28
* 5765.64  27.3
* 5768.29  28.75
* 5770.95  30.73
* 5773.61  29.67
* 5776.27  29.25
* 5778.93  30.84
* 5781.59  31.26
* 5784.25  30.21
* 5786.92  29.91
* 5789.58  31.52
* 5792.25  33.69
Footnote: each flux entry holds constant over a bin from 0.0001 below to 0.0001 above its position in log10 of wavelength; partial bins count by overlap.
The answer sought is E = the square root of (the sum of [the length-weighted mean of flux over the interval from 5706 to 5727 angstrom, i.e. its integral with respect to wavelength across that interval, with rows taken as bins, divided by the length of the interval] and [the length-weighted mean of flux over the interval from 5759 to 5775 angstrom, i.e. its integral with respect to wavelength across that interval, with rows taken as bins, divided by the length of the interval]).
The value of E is 7.617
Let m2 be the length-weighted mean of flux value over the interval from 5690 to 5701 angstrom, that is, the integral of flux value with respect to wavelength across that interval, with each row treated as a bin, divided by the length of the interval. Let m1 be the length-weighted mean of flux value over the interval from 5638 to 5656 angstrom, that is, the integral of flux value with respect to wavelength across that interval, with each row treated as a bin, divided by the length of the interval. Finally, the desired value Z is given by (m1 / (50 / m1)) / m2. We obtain 0.645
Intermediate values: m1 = 32.1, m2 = 31.8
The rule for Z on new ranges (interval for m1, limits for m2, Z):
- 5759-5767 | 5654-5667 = 0.519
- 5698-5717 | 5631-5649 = 0.564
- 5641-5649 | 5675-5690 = 0.625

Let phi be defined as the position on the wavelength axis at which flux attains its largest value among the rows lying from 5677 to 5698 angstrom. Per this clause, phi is 5683.91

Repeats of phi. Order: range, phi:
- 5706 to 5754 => 5728.58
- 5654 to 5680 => 5670.84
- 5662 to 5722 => 5683.91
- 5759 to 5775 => 5770.95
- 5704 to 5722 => 5704.89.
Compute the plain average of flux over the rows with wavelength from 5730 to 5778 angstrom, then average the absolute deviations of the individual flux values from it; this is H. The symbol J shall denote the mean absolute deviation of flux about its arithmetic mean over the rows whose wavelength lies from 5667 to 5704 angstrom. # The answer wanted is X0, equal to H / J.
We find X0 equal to 2.2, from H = 1.32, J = 0.6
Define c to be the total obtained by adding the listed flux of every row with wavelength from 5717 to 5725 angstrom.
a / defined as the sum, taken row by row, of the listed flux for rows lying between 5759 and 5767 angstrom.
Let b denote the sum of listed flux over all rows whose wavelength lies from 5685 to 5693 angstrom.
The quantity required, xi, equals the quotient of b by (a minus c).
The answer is -112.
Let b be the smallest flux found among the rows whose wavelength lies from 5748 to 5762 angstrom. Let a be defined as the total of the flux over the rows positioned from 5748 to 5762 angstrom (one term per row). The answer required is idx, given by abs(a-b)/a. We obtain 0.81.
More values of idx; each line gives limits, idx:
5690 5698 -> 0.67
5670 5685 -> 0.84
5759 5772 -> 0.81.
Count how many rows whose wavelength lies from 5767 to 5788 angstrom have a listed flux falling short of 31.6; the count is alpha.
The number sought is 8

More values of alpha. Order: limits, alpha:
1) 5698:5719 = 4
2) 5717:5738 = 4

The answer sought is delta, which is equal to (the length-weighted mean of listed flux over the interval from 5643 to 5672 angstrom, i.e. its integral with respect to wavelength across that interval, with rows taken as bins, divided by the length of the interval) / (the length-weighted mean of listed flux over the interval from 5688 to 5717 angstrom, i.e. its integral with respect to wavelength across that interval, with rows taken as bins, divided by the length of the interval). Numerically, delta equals 1.03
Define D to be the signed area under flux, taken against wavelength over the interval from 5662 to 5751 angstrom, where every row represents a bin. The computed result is 2802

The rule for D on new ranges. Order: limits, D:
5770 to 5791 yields 639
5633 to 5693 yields 1928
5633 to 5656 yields 738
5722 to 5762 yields 1264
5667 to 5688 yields 692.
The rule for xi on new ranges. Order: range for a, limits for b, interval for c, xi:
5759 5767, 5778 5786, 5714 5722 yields 19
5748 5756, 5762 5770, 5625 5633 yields -21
